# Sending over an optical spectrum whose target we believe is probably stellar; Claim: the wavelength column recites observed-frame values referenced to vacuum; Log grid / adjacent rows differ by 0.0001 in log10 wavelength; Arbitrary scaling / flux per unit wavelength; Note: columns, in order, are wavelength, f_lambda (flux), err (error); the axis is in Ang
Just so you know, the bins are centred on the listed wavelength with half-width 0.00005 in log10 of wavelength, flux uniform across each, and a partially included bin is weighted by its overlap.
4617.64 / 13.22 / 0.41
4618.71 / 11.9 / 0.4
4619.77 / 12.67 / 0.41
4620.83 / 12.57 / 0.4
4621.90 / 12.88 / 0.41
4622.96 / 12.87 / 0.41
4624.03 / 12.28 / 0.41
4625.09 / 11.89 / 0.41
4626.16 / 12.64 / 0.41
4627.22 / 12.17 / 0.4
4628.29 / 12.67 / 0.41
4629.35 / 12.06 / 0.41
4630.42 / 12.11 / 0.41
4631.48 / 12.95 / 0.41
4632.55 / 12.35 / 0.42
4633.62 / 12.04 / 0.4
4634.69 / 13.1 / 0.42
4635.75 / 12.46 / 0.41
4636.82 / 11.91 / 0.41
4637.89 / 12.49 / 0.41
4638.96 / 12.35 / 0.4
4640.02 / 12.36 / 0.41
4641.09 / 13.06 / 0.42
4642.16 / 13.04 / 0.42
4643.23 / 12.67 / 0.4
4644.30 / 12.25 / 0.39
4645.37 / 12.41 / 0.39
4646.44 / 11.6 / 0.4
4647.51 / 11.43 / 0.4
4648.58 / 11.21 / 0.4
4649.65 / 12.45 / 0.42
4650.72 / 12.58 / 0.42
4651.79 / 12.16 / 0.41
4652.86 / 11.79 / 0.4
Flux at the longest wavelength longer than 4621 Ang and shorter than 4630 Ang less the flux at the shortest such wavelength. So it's -0.8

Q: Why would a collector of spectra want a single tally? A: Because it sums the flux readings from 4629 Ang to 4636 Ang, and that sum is 87.1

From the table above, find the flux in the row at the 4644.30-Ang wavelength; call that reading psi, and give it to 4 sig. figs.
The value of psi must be 12.25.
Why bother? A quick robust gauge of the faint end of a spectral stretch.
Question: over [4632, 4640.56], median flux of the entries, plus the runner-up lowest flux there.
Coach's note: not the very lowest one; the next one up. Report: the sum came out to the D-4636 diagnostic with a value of 24.4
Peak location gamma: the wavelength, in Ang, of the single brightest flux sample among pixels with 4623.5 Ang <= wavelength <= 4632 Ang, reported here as 4631.48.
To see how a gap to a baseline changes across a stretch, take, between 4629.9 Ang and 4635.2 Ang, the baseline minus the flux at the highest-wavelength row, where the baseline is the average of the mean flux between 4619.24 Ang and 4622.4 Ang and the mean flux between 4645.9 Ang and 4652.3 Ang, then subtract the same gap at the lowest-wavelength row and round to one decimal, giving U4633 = -1.0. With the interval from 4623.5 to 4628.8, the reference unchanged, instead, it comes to -0.4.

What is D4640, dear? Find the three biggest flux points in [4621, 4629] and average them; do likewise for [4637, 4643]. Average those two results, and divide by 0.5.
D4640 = 25.7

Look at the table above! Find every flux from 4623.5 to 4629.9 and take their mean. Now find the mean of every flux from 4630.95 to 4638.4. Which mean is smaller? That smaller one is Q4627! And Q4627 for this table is 12.3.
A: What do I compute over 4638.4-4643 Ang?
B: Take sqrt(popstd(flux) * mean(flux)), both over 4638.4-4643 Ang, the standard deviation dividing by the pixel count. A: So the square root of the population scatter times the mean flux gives 2.10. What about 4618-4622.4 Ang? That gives 2.14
